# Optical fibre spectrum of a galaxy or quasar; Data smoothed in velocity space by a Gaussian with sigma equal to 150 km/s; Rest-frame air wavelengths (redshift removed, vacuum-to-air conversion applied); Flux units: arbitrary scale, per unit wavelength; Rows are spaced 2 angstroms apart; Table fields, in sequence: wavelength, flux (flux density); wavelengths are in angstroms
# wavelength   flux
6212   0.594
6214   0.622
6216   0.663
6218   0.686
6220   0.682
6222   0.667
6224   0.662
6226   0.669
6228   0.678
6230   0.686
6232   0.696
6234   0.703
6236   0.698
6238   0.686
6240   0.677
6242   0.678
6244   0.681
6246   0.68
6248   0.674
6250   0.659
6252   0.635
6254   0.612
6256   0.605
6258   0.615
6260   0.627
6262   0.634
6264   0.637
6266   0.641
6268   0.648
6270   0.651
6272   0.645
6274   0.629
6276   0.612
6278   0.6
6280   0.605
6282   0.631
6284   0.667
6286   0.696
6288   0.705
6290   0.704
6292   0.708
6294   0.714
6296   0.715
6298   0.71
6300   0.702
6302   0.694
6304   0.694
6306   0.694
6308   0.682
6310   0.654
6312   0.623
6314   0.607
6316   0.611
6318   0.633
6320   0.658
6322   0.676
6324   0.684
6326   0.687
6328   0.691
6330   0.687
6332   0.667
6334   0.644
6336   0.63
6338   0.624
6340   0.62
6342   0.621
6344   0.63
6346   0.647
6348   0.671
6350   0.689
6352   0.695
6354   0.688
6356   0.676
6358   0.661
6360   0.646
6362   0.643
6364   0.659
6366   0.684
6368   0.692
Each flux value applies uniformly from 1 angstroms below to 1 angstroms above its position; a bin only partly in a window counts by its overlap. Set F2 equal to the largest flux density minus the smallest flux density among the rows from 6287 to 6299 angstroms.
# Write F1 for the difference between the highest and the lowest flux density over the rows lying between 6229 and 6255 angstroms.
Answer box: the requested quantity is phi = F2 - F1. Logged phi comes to -0.080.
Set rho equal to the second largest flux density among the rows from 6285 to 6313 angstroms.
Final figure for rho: 0.714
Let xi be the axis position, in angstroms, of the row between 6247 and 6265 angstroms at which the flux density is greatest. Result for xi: 6248 angstroms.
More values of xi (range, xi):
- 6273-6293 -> 6292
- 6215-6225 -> 6218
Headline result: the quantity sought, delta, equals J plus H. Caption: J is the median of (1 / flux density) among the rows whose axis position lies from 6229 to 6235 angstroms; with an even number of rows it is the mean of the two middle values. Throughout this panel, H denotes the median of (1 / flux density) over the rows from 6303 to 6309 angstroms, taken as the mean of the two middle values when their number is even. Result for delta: 2.88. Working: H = 1.44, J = 1.44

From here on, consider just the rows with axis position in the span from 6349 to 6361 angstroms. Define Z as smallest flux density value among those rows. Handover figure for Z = 0.646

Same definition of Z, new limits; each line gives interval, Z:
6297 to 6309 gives 0.682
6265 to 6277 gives 0.612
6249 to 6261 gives 0.605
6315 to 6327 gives 0.611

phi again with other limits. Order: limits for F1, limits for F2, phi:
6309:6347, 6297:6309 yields -0.056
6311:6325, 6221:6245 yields -0.036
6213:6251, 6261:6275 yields -0.059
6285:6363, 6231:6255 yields -0.017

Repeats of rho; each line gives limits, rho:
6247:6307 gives 0.714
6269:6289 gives 0.696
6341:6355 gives 0.689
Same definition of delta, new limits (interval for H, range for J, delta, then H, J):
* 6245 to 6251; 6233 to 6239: 2.92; 1.48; 1.43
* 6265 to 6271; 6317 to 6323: 3.06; 1.54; 1.52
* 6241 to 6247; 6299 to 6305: 2.91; 1.47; 1.44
